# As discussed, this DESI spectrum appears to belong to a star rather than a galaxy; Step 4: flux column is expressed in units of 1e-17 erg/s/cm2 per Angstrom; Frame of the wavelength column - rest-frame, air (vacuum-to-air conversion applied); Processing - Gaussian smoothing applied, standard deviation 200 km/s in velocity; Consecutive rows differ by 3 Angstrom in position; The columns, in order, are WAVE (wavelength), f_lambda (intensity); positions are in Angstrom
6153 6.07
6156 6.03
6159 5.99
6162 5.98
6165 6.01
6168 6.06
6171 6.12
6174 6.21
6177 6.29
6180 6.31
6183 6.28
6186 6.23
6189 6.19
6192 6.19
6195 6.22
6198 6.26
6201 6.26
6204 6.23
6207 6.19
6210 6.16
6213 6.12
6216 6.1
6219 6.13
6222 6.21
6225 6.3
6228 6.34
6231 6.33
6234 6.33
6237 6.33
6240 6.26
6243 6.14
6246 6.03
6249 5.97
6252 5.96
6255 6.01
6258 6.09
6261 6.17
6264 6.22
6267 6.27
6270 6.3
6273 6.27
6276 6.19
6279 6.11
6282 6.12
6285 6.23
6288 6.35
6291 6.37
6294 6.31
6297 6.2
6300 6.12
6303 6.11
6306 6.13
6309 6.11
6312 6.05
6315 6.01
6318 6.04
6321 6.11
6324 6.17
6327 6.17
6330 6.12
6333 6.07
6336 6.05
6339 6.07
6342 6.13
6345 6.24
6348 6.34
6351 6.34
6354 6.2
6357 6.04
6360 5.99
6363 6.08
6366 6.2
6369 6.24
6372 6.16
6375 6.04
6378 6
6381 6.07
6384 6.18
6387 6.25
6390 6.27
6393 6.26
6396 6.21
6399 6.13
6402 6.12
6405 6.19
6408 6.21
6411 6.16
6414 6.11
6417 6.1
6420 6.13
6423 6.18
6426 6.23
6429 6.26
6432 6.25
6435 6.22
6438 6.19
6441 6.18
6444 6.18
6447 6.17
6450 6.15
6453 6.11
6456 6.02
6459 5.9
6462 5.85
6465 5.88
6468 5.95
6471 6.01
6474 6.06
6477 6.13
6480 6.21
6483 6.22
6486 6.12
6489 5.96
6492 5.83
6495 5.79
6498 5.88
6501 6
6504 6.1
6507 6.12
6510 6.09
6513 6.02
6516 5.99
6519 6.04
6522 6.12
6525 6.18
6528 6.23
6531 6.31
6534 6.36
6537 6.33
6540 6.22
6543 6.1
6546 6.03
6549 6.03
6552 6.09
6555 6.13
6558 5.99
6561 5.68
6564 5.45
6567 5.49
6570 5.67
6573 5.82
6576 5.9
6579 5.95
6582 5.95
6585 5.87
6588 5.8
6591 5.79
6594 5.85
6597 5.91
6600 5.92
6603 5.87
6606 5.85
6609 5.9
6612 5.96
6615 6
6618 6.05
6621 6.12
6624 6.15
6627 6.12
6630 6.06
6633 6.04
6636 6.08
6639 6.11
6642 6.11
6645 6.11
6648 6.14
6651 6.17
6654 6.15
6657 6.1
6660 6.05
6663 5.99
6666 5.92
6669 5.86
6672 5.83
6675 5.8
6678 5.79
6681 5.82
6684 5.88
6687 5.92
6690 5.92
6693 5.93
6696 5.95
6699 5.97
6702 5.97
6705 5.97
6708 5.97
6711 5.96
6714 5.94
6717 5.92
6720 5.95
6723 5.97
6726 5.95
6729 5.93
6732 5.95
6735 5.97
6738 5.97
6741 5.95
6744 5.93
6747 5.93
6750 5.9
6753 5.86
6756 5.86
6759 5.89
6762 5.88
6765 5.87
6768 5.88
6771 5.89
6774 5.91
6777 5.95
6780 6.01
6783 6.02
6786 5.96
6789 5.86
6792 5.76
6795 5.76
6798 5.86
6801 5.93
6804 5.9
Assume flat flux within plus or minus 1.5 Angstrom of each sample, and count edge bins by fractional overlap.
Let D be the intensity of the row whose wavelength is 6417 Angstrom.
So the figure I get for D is 6.1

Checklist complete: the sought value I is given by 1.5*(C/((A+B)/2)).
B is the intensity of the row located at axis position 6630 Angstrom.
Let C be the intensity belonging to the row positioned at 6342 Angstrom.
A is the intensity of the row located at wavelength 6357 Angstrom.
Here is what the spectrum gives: 1.52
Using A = 6.04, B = 6.06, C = 6.13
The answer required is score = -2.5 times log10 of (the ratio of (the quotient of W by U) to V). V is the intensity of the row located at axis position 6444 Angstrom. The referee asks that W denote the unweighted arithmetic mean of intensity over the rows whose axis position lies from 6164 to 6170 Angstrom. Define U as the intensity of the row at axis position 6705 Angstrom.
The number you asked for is 1.97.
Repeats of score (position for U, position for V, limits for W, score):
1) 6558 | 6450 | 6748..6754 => 1.99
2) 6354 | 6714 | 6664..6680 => 2.00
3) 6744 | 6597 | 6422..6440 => 1.88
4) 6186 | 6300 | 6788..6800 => 2.04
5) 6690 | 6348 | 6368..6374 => 1.96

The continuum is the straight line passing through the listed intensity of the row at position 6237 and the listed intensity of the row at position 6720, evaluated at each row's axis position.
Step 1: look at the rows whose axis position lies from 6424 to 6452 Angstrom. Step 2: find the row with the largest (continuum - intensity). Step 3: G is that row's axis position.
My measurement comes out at 6450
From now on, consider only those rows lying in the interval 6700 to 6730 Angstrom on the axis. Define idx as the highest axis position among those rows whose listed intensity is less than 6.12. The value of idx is 6729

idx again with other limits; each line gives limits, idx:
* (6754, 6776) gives 6774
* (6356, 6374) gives 6363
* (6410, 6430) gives 6417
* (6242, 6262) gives 6258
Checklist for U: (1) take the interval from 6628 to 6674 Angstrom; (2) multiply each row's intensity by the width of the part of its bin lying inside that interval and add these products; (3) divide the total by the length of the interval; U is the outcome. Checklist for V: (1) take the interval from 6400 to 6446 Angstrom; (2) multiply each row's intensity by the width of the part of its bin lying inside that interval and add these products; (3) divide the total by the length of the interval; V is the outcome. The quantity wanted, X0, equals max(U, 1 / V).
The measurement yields 6.05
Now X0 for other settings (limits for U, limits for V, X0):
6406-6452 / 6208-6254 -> 6.18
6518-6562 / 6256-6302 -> 6.13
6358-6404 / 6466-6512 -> 6.15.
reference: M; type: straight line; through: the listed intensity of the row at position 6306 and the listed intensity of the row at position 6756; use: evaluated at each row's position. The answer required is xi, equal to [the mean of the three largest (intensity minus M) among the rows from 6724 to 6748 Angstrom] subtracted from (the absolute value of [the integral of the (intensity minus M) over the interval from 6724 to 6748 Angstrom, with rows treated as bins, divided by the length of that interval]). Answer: -0.02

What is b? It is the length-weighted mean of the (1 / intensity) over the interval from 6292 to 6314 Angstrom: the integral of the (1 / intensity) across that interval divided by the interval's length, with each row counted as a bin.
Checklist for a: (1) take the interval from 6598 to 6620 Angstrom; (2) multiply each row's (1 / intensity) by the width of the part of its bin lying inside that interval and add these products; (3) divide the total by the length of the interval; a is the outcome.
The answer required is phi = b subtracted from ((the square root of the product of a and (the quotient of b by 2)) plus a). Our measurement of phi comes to 0.123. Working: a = 0.1684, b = 0.163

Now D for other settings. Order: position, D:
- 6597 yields 5.91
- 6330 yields 6.12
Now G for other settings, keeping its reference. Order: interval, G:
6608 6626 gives 6609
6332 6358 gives 6336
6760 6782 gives 6765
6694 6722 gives 6717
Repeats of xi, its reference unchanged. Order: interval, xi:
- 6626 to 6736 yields -0.16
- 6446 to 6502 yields -0.15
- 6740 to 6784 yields -0.09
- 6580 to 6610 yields 0.12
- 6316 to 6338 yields -0.02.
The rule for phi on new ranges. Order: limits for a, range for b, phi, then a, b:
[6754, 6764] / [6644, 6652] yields 0.125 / 0.1702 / 0.163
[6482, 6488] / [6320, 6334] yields 0.115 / 0.1627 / 0.163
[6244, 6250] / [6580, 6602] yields 0.115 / 0.1663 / 0.170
